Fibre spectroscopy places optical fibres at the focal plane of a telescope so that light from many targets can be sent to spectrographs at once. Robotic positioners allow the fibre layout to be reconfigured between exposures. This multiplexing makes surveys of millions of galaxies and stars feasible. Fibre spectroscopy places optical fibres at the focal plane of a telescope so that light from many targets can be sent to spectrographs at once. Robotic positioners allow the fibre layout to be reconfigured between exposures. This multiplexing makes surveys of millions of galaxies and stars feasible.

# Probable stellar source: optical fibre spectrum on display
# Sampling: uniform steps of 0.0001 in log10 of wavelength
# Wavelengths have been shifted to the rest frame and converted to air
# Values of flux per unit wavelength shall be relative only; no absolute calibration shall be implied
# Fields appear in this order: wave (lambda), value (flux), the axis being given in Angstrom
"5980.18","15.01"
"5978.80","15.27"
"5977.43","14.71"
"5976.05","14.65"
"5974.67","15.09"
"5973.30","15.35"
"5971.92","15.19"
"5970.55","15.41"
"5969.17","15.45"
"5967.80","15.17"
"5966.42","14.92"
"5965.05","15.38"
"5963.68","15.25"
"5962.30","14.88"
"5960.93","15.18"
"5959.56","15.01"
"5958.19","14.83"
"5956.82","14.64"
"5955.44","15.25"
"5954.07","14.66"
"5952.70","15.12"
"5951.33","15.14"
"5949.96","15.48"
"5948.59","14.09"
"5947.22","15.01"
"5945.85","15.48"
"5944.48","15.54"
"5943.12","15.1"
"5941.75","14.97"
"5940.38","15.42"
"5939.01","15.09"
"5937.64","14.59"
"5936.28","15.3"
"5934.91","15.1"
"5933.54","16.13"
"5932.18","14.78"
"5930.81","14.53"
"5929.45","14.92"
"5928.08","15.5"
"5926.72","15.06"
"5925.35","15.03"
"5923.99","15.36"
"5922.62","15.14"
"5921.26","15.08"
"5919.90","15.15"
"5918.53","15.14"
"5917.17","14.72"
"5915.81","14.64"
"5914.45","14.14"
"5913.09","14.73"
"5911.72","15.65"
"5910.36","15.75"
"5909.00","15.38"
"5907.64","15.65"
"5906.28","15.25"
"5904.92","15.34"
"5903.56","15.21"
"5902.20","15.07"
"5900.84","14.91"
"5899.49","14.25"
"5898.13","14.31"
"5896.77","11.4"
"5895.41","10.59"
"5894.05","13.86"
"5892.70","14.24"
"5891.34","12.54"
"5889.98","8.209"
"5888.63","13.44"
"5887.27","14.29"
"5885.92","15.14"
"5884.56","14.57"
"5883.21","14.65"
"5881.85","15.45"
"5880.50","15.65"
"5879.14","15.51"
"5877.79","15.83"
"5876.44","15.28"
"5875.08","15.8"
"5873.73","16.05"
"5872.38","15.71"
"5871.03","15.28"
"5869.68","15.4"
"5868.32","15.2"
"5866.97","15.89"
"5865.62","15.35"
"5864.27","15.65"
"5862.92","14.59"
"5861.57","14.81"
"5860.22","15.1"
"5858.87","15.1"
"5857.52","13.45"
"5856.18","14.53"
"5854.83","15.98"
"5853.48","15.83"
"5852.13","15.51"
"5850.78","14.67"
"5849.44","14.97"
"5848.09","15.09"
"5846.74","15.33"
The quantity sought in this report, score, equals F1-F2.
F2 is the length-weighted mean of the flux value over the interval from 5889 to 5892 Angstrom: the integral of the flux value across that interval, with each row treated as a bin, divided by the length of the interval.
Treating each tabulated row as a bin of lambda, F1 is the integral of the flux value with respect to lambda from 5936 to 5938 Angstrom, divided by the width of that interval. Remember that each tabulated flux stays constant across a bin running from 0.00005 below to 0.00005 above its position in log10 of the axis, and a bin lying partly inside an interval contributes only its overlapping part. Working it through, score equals 4.3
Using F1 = 15.0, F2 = 10.7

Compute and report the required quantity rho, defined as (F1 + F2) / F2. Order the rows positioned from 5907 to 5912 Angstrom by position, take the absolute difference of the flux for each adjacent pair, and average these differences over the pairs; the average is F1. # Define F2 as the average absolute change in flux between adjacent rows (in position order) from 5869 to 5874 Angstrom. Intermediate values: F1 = 0.25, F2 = 0.30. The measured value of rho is 1.83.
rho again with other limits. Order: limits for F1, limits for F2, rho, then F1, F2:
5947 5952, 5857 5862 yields 2.37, 0.88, 0.65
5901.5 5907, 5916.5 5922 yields 1.72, 0.12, 0.17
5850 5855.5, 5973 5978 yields 2.72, 0.44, 0.25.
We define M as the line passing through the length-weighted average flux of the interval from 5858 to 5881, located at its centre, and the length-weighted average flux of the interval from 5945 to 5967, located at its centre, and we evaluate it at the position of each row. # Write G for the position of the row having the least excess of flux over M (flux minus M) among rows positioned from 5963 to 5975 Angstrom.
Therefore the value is 5966.42 Angstrom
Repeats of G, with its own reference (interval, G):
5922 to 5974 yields 5948.59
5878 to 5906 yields 5889.98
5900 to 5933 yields 5914.45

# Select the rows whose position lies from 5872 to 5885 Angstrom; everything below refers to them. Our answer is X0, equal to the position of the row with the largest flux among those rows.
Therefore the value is 5873.73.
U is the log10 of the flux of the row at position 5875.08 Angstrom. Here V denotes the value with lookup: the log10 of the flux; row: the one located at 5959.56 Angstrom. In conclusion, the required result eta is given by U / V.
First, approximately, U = 1.20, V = 1.18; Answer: 1.02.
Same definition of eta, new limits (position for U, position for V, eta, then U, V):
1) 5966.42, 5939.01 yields 1.00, 1.17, 1.18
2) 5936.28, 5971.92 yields 1.00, 1.18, 1.18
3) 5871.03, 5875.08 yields 0.99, 1.18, 1.20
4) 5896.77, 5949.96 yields 0.89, 1.06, 1.19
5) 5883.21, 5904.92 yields 0.98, 1.17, 1.19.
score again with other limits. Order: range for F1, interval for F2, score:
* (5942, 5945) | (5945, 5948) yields 0.1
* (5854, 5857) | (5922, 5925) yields 0.0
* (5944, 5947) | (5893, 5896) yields 2.9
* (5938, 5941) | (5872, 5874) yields -0.7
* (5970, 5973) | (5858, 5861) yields 0.3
